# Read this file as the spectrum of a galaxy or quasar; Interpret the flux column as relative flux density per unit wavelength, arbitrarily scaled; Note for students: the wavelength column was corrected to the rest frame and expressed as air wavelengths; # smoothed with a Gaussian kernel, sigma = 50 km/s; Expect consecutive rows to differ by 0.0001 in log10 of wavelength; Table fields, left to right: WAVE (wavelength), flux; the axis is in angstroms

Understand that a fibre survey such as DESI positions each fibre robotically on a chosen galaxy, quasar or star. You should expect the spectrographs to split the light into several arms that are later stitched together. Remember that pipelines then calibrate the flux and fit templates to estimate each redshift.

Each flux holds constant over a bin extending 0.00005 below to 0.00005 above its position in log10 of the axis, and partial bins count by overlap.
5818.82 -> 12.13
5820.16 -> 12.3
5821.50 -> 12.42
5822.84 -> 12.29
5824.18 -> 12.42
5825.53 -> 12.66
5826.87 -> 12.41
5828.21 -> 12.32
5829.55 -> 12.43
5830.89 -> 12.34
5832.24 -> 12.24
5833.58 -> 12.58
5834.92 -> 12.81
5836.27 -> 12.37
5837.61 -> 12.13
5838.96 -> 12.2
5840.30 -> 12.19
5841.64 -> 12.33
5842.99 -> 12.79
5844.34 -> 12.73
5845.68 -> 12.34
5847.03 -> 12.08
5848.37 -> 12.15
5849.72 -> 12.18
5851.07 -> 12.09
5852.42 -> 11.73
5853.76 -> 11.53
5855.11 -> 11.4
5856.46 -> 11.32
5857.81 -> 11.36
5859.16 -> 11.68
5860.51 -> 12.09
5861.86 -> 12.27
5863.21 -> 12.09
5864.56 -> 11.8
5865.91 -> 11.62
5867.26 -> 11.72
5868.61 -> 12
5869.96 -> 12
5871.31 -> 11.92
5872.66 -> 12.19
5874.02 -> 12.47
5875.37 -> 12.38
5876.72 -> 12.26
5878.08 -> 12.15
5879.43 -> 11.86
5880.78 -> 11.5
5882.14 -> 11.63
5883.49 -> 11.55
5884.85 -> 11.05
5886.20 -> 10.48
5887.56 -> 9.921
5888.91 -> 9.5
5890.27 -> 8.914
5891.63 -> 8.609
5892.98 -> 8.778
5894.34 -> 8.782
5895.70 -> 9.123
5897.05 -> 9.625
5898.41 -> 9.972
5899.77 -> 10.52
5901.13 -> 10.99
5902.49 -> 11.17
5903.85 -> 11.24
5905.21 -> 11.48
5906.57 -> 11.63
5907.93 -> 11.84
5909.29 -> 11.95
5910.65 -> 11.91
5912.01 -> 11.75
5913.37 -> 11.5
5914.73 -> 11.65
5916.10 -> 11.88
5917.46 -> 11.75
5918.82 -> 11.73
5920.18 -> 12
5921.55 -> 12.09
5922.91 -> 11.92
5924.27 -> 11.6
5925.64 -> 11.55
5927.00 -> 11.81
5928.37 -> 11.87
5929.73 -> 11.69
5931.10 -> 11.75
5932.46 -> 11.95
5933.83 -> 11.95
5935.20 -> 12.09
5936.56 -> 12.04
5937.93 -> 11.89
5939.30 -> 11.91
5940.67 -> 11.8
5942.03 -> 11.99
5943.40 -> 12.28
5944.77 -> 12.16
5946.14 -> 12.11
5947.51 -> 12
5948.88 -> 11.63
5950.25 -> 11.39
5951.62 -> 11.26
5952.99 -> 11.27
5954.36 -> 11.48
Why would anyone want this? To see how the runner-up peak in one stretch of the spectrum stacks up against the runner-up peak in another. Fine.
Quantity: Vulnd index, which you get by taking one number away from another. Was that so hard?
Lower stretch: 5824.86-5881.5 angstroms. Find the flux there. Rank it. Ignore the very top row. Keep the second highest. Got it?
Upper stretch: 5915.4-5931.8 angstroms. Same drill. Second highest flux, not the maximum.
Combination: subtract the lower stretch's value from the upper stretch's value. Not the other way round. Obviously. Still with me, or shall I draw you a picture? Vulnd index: -0.8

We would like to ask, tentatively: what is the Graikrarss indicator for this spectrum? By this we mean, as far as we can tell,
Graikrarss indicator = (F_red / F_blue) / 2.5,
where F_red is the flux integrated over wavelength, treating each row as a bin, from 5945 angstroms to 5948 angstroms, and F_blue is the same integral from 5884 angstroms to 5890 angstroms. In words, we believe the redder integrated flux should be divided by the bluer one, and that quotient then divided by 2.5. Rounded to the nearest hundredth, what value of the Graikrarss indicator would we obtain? 0.24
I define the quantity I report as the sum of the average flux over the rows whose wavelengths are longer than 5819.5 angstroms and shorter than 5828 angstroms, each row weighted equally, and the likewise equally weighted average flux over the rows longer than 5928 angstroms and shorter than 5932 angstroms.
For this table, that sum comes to 24.2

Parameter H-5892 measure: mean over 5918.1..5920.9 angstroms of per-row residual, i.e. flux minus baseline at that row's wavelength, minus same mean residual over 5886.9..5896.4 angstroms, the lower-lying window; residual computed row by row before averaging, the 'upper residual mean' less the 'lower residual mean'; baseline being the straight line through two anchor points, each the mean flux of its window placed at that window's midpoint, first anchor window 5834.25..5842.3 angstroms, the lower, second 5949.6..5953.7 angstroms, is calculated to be 3.0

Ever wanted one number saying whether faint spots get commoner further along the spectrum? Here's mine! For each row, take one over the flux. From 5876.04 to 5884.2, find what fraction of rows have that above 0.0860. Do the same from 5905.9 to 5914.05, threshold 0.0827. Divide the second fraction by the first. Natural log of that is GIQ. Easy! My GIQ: 1.1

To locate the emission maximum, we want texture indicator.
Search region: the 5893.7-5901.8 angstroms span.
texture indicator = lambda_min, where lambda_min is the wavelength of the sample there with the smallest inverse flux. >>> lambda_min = 5901.13 angstroms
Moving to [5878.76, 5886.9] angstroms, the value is 5879.43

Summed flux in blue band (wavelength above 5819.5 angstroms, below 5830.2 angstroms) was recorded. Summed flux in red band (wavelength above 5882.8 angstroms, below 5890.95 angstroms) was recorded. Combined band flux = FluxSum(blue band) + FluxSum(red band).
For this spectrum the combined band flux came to 161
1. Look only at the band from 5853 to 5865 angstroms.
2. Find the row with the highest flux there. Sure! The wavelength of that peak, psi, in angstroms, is 5861.86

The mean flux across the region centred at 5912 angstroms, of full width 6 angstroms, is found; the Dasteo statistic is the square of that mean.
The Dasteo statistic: 138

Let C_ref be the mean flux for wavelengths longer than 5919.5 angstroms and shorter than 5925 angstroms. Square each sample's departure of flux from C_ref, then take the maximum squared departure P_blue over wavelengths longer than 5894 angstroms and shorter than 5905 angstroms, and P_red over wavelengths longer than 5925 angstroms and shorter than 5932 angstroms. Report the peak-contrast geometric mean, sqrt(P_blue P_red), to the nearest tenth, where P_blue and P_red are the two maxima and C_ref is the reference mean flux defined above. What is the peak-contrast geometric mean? 1.1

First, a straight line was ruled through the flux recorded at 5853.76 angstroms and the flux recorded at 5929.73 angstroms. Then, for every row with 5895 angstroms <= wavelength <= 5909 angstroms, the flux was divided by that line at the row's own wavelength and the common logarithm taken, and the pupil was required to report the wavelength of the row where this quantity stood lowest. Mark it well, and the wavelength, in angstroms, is 5895.70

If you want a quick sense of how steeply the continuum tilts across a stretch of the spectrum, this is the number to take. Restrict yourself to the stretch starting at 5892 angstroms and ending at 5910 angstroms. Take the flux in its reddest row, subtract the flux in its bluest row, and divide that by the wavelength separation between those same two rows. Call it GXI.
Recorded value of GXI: 0.19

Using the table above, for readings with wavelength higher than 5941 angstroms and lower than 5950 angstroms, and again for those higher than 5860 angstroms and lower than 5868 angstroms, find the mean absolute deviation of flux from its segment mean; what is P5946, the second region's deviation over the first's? 1.4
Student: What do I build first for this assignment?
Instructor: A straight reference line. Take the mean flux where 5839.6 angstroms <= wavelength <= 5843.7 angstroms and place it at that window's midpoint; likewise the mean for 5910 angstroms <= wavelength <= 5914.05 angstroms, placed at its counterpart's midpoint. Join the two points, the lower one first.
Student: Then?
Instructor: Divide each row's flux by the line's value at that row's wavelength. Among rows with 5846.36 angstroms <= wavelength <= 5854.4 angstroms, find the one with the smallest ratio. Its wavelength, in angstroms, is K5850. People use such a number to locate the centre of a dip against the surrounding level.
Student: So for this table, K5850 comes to 5853.76 angstroms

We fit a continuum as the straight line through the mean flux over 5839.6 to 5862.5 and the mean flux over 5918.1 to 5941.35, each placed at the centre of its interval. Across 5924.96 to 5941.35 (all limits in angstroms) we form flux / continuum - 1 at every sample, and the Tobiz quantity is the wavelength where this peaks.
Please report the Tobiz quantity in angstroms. 5935.20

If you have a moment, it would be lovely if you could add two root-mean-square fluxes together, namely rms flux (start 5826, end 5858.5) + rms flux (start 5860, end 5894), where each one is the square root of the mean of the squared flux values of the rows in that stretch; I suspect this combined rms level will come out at 23.5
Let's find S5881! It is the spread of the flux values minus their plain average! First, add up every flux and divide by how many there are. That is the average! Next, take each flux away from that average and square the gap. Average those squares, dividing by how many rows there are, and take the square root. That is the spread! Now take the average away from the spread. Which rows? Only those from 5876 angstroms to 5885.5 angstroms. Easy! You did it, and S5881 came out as -11.3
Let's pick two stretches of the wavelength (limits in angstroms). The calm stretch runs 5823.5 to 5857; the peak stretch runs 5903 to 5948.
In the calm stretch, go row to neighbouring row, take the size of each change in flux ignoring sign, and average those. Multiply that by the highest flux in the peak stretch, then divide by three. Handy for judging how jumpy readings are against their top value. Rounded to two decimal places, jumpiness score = 0.76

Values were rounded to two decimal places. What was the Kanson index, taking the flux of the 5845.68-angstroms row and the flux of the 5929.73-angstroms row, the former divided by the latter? 1.06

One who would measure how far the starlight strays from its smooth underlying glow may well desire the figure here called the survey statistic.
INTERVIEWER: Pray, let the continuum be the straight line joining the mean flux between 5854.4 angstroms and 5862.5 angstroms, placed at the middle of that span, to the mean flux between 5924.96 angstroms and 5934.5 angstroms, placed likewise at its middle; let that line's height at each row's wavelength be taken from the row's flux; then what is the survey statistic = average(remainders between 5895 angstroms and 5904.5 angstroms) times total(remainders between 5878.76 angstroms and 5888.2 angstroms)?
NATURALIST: 6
